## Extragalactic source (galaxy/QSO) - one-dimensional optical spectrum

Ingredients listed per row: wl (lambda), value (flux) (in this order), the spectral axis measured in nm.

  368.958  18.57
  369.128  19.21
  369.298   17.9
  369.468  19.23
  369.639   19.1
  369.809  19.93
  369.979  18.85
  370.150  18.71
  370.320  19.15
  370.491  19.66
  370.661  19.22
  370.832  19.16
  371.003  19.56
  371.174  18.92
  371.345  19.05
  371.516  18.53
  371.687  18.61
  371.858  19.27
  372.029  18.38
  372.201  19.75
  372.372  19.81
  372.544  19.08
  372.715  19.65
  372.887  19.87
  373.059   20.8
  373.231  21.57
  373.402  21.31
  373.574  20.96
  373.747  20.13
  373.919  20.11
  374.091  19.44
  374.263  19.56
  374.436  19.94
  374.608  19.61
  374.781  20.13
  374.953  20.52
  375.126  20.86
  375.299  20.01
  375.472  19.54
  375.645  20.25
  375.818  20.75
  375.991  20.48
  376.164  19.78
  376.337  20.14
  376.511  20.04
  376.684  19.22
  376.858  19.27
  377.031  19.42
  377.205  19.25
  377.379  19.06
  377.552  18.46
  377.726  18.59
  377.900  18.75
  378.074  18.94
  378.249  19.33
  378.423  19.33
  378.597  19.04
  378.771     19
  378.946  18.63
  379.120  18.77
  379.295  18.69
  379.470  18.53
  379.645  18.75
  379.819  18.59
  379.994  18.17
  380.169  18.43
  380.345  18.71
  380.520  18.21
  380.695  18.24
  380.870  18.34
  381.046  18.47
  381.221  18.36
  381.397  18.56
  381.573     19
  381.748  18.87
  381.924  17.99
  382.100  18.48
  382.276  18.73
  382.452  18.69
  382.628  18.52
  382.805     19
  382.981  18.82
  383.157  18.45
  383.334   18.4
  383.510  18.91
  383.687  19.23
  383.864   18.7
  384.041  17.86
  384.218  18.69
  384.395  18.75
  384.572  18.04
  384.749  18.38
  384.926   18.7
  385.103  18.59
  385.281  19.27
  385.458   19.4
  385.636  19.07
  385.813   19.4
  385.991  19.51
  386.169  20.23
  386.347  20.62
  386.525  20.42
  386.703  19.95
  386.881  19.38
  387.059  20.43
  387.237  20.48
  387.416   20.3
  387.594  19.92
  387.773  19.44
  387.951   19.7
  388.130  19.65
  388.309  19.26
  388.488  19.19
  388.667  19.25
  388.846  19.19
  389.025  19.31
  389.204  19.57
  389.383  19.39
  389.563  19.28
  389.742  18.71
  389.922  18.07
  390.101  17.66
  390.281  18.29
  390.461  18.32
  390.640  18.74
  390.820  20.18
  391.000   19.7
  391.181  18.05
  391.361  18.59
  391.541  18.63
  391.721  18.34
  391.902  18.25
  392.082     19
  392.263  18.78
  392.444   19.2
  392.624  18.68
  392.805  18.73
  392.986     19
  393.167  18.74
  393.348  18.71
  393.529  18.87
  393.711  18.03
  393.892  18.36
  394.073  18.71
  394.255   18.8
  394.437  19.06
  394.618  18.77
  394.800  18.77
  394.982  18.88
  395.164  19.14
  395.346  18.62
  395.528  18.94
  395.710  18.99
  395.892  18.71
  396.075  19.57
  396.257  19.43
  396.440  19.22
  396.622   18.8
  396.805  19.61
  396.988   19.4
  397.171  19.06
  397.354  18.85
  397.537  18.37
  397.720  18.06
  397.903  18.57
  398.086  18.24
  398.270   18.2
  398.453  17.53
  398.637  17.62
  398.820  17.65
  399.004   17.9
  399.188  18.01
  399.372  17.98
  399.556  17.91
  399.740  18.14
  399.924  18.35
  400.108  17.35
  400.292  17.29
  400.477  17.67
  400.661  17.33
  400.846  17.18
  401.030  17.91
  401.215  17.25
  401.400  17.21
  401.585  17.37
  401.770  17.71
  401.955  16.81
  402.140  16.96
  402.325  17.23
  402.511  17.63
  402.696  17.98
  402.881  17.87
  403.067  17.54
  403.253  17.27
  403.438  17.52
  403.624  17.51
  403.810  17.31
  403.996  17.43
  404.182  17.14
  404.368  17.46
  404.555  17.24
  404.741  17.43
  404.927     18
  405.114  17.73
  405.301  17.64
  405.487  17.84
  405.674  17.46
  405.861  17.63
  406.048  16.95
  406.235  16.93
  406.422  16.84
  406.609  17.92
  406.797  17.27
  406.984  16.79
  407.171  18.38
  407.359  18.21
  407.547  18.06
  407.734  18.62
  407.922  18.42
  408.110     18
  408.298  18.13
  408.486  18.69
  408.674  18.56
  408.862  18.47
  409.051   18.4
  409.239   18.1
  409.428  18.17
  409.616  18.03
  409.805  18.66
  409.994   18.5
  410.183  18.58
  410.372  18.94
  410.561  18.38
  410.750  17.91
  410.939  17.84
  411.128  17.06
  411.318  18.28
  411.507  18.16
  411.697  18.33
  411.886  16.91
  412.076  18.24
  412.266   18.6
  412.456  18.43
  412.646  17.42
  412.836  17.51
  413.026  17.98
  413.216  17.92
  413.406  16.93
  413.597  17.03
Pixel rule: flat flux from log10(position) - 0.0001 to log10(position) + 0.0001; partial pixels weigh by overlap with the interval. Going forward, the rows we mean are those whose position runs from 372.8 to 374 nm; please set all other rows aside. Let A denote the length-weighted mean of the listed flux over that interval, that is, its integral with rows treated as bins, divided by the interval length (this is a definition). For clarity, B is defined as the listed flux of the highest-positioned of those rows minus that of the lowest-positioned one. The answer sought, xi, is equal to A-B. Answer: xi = 20.4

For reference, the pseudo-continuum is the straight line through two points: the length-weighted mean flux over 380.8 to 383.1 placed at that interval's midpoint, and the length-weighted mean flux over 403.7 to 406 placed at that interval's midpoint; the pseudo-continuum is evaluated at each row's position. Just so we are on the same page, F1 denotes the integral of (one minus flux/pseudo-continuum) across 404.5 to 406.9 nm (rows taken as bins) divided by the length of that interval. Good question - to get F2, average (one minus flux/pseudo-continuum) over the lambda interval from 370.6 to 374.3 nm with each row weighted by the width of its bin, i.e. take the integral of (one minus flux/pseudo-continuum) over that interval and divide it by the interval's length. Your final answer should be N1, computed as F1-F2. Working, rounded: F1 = 0.001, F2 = -0.033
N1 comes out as 0.03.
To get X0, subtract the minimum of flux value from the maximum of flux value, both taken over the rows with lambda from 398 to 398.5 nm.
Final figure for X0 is 0.7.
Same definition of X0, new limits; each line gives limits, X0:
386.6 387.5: 1.1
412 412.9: 1.2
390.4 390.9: 1.9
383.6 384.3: 1.4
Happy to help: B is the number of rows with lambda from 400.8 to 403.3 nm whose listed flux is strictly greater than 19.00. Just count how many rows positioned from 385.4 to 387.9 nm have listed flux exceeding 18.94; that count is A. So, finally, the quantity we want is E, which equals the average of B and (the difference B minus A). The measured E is -7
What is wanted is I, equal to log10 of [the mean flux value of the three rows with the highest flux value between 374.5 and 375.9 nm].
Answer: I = 1.316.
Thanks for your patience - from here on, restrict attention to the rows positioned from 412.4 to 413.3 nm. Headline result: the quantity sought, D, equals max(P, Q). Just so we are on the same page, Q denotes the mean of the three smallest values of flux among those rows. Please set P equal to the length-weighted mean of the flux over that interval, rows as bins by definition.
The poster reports 17.8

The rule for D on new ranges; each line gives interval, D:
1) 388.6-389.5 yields 19.3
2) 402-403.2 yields 17.5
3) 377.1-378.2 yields 18.9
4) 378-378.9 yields 19.1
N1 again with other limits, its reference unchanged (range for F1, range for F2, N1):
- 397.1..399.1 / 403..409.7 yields 0.00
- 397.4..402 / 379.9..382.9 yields -0.01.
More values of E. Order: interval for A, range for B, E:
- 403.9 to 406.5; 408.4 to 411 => 0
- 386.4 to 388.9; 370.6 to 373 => 3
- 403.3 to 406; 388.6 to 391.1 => 8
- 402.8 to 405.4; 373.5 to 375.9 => 14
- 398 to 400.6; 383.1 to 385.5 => 3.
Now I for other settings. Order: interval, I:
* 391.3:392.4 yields 1.274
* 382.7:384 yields 1.280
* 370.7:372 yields 1.286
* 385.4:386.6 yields 1.310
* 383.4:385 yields 1.278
